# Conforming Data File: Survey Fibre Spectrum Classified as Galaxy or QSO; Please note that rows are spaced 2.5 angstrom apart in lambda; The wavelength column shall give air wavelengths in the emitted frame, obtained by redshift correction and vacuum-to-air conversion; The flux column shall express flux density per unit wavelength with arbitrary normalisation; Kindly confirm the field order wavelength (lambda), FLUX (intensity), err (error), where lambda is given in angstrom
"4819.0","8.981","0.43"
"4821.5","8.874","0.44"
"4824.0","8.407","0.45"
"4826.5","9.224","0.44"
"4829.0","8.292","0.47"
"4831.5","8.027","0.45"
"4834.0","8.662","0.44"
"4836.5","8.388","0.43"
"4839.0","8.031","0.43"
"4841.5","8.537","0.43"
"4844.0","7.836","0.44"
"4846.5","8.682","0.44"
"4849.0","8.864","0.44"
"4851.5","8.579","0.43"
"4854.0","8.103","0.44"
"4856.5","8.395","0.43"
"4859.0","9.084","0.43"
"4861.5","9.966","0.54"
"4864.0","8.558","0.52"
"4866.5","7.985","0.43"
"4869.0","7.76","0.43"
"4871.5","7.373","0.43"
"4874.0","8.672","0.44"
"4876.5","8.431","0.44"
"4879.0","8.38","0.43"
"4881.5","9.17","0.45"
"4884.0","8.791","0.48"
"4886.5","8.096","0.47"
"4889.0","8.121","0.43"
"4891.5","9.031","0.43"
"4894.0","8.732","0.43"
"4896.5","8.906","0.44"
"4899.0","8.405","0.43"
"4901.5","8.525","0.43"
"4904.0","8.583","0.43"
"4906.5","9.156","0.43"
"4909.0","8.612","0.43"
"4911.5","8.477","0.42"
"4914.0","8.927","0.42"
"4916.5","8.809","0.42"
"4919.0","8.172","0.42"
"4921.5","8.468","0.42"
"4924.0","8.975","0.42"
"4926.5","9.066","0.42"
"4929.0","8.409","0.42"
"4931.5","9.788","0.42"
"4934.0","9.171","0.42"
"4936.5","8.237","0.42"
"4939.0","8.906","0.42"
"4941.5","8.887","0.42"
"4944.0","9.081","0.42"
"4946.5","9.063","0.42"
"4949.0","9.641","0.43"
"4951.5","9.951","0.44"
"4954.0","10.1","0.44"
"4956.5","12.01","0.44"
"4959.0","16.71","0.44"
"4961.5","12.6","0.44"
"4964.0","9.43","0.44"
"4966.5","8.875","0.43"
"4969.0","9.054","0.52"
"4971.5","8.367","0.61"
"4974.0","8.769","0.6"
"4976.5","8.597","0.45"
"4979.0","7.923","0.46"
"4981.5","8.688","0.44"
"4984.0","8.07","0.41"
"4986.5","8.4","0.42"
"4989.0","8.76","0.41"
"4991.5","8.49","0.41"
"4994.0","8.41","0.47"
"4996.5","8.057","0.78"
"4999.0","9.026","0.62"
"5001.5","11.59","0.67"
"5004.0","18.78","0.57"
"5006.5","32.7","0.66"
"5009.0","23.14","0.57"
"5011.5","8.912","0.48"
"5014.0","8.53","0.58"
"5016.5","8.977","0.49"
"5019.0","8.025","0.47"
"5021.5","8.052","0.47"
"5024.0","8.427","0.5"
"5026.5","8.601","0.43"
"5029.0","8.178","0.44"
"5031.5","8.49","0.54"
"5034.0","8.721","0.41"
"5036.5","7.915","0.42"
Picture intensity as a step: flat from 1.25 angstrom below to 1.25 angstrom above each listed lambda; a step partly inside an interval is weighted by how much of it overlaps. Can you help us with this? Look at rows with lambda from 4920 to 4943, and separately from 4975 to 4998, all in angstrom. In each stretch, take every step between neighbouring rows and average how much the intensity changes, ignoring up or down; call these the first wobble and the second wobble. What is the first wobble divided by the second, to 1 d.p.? 1.4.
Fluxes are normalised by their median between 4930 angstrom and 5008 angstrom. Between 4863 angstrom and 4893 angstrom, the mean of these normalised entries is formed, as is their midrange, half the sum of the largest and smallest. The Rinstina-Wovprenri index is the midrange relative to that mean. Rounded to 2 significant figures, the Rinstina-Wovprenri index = 0.99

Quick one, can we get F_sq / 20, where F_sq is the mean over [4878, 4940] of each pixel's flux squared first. 3.8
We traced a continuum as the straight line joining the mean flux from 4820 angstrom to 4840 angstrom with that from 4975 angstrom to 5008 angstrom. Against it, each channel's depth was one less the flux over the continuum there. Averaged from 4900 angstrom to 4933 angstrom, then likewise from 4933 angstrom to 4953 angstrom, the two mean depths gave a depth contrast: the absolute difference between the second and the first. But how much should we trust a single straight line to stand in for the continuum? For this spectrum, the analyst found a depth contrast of 0.006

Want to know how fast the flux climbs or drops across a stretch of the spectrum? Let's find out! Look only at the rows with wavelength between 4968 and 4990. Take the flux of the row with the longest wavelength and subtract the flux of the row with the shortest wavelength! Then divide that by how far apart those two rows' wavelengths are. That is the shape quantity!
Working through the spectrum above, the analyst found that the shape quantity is -0.015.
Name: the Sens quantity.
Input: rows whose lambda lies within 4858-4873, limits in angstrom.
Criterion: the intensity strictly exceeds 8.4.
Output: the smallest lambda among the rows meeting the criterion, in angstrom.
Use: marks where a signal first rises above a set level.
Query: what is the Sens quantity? 4859.0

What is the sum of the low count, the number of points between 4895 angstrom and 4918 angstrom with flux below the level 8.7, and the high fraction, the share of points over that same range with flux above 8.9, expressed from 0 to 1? 5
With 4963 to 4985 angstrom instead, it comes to 5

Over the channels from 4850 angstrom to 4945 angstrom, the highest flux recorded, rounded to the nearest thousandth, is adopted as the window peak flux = 9.966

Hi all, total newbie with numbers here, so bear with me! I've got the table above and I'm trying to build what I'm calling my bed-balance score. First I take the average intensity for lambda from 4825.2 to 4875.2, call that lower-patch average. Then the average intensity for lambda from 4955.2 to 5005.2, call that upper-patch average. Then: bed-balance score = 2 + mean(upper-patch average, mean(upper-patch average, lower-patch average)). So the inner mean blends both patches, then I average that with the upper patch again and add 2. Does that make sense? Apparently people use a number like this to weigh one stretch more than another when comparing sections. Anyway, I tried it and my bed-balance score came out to 11.6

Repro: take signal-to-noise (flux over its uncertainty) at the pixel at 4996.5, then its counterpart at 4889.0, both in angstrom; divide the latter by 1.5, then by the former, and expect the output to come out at 1.22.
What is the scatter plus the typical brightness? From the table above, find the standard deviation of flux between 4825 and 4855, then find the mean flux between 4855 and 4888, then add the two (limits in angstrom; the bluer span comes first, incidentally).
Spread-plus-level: 8.9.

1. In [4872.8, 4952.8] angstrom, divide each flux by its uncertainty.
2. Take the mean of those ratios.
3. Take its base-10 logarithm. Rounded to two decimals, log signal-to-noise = 1.31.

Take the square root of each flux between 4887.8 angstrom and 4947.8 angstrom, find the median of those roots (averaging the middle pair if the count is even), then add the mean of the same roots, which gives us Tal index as 5.94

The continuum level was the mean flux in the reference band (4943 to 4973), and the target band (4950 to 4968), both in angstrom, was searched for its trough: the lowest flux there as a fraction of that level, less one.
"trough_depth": -0.147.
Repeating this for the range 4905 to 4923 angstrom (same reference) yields -0.215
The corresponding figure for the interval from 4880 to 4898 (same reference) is -0.222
